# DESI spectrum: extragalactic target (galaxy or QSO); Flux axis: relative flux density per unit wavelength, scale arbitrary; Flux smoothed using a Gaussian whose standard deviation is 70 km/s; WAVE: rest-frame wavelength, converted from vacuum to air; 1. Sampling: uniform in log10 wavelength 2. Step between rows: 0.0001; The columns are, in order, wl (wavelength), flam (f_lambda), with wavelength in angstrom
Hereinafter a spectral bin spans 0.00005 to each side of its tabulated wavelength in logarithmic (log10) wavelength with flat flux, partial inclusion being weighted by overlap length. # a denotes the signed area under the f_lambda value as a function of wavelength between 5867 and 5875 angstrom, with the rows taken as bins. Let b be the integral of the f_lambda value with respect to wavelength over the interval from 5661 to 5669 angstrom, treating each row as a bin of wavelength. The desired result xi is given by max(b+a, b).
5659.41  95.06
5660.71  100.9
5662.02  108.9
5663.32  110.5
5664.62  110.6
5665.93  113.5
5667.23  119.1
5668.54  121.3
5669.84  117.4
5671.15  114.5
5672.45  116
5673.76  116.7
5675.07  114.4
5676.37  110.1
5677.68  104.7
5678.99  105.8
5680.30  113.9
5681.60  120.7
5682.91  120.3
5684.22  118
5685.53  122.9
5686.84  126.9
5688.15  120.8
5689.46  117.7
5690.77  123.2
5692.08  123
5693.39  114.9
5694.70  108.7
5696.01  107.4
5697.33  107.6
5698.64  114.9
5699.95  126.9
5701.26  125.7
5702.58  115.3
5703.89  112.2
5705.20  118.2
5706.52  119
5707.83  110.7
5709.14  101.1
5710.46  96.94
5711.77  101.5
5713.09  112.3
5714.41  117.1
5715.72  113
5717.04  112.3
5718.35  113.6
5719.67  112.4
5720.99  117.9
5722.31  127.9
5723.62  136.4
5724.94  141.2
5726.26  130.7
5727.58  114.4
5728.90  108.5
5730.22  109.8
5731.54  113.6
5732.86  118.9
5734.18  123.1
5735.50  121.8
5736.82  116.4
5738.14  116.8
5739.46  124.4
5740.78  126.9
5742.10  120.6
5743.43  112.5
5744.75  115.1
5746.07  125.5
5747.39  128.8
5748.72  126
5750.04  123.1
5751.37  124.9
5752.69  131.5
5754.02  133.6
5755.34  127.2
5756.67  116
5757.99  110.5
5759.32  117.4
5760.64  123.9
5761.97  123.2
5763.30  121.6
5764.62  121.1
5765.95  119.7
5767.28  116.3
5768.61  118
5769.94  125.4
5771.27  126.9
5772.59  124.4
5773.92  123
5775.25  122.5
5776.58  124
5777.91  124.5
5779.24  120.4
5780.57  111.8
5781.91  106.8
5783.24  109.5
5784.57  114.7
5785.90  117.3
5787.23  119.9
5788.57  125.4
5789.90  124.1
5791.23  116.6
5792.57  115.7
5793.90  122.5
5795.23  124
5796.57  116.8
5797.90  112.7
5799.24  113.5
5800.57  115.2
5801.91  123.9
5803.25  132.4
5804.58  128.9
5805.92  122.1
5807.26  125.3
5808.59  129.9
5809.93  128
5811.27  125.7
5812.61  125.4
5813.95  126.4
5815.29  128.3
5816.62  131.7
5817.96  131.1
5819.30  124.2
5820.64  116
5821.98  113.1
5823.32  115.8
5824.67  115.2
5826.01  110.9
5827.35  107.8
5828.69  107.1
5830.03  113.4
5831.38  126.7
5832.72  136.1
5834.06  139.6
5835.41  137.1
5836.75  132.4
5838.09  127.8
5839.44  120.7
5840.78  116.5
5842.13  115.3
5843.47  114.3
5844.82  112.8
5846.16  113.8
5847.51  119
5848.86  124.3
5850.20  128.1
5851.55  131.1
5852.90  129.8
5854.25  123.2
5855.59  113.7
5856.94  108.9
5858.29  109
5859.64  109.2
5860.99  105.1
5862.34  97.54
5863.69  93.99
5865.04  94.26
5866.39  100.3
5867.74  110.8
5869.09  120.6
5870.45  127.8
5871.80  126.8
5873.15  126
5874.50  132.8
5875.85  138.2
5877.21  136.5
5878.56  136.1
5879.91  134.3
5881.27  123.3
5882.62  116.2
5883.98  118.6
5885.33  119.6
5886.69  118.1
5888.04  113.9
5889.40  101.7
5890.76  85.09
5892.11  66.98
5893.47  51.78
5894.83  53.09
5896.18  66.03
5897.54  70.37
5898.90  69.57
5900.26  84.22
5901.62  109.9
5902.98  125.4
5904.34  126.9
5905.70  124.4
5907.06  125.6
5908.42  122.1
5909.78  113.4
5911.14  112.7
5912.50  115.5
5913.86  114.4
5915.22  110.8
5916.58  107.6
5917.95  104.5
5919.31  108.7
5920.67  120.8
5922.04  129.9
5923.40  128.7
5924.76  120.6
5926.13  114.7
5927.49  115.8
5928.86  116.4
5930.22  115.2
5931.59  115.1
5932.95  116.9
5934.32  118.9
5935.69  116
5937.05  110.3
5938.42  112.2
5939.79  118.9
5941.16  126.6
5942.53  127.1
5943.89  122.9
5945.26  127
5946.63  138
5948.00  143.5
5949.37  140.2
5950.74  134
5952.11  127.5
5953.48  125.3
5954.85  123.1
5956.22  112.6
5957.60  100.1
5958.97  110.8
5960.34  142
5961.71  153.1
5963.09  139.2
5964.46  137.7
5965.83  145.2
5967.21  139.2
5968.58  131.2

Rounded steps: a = 990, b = 905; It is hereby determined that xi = 1895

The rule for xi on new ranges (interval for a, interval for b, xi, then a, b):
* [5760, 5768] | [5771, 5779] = 1959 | 967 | 992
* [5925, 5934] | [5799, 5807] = 2030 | 1044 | 986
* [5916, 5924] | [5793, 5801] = 1874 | 933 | 941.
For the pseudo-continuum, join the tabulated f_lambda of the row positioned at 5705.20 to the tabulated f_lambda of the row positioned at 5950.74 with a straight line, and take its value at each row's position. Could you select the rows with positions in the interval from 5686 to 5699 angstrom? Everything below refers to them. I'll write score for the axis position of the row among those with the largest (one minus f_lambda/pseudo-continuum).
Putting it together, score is 5696.01 angstrom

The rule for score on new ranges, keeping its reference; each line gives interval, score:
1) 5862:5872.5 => 5863.69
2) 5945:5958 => 5957.60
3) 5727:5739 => 5728.90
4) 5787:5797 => 5792.57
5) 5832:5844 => 5843.47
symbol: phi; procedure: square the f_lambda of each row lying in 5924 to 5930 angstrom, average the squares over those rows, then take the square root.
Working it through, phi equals 117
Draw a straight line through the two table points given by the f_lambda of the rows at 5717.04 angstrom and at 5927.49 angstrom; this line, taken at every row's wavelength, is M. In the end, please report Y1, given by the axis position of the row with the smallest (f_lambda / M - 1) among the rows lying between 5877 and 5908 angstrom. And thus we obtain 5893.47 angstrom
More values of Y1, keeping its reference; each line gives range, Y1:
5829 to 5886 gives 5863.69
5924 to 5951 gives 5937.05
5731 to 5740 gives 5731.54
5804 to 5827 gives 5826.01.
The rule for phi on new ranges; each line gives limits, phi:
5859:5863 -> 104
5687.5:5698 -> 116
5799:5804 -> 121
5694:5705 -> 115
